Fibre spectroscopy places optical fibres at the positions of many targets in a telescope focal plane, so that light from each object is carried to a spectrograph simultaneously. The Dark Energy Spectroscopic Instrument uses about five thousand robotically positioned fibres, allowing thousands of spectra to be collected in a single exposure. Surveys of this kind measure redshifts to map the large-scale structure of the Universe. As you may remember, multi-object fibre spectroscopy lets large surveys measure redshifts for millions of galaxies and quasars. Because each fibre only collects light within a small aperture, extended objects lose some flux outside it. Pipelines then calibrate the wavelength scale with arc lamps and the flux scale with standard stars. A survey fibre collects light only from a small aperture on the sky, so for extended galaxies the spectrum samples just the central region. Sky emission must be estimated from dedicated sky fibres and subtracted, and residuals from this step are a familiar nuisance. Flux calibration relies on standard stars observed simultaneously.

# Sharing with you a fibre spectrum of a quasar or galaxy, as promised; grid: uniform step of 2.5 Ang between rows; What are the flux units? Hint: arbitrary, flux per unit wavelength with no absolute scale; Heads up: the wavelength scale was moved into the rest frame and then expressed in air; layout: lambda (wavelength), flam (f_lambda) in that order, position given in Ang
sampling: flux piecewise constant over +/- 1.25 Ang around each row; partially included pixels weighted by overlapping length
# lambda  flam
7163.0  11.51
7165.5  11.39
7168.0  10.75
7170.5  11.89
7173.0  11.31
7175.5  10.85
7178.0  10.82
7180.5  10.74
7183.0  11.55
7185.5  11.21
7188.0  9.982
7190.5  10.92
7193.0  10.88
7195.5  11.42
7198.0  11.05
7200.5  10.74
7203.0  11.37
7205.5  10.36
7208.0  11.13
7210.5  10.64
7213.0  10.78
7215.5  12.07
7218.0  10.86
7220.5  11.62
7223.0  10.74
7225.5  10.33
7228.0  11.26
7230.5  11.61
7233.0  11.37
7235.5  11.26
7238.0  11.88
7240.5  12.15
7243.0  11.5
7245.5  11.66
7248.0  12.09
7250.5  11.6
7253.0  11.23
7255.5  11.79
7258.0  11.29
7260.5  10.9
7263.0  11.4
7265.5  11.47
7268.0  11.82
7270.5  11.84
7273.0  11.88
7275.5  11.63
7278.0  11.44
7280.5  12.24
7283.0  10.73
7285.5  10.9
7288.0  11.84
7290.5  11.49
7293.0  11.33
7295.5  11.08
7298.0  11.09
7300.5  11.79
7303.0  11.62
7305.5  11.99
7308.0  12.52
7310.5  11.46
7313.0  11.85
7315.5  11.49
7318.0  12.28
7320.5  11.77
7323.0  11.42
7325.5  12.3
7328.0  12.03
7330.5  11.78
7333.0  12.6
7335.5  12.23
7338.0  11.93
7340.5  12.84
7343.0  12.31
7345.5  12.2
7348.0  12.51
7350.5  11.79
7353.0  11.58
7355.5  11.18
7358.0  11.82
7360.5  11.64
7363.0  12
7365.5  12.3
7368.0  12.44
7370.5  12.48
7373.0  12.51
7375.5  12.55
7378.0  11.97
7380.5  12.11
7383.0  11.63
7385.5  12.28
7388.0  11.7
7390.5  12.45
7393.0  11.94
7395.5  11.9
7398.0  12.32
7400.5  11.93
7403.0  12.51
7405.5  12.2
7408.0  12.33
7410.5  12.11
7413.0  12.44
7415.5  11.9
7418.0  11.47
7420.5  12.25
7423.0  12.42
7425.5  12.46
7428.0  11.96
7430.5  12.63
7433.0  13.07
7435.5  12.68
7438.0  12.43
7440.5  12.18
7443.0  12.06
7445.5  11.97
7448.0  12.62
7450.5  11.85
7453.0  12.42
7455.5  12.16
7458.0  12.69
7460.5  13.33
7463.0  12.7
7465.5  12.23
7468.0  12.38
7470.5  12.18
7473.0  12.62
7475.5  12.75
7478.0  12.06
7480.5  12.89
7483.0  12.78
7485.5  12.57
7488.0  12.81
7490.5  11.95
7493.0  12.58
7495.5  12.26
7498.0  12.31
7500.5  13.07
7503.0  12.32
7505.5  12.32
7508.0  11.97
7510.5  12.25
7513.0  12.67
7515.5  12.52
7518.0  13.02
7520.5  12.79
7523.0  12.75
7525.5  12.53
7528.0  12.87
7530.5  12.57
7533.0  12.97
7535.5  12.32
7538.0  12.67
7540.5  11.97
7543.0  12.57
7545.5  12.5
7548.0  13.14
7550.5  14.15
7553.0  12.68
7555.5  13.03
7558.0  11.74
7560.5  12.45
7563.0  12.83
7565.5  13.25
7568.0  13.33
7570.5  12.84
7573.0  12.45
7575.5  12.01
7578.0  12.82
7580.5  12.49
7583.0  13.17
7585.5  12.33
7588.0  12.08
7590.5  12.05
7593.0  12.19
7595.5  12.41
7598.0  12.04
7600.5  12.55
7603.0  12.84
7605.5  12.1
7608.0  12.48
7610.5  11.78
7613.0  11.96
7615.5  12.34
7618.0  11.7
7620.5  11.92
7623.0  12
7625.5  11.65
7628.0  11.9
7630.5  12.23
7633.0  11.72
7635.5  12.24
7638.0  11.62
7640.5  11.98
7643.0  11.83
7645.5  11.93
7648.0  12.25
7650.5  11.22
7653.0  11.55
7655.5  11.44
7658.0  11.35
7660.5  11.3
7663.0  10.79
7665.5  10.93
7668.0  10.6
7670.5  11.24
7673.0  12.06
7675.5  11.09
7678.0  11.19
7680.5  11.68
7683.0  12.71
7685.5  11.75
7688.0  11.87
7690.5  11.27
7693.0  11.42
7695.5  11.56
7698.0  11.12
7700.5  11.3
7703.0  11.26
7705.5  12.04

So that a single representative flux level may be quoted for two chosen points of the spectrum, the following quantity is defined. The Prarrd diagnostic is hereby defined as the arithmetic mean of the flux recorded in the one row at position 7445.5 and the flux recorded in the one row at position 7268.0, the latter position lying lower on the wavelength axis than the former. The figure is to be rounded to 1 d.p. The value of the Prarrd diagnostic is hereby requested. 11.9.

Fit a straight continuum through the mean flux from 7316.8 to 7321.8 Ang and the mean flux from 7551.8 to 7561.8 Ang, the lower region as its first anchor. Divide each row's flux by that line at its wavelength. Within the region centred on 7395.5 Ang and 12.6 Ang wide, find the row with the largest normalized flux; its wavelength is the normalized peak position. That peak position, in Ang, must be 7390.5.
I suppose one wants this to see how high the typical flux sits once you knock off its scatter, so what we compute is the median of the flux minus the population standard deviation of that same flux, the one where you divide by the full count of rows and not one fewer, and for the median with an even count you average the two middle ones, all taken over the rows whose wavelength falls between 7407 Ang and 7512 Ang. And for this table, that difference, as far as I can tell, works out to 12.0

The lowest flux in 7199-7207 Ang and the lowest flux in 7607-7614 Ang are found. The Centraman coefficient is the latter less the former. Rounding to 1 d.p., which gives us 1.4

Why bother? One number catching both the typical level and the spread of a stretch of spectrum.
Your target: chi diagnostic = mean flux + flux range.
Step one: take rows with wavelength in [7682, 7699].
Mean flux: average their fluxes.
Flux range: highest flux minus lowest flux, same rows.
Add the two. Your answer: 13.3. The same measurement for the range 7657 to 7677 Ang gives 12.6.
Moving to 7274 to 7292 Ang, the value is 13.0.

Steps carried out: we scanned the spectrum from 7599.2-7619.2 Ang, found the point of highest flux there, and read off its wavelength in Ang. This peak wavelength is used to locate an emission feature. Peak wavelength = 7603.0 Ang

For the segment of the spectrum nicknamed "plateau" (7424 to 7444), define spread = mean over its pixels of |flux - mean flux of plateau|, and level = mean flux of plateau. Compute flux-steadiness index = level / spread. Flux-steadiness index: 45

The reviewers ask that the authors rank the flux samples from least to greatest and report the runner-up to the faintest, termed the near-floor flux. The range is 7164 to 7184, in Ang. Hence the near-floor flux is 10.75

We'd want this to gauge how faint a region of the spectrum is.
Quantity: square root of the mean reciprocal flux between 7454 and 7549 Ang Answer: 0.282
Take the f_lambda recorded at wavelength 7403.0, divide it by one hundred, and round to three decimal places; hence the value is 0.125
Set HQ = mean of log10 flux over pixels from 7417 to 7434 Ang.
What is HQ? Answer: 1.09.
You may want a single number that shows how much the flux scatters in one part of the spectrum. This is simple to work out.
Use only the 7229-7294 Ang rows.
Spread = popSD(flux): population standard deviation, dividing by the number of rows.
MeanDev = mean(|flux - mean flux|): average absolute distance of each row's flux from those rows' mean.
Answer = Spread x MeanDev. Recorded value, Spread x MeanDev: 0.110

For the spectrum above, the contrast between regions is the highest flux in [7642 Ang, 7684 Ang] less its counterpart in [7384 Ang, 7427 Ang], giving 0.20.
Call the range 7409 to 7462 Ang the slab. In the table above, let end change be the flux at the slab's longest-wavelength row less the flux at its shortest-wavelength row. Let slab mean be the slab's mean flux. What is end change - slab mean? -11.1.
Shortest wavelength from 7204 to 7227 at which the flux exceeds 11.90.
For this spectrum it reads 7215.5 Ang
